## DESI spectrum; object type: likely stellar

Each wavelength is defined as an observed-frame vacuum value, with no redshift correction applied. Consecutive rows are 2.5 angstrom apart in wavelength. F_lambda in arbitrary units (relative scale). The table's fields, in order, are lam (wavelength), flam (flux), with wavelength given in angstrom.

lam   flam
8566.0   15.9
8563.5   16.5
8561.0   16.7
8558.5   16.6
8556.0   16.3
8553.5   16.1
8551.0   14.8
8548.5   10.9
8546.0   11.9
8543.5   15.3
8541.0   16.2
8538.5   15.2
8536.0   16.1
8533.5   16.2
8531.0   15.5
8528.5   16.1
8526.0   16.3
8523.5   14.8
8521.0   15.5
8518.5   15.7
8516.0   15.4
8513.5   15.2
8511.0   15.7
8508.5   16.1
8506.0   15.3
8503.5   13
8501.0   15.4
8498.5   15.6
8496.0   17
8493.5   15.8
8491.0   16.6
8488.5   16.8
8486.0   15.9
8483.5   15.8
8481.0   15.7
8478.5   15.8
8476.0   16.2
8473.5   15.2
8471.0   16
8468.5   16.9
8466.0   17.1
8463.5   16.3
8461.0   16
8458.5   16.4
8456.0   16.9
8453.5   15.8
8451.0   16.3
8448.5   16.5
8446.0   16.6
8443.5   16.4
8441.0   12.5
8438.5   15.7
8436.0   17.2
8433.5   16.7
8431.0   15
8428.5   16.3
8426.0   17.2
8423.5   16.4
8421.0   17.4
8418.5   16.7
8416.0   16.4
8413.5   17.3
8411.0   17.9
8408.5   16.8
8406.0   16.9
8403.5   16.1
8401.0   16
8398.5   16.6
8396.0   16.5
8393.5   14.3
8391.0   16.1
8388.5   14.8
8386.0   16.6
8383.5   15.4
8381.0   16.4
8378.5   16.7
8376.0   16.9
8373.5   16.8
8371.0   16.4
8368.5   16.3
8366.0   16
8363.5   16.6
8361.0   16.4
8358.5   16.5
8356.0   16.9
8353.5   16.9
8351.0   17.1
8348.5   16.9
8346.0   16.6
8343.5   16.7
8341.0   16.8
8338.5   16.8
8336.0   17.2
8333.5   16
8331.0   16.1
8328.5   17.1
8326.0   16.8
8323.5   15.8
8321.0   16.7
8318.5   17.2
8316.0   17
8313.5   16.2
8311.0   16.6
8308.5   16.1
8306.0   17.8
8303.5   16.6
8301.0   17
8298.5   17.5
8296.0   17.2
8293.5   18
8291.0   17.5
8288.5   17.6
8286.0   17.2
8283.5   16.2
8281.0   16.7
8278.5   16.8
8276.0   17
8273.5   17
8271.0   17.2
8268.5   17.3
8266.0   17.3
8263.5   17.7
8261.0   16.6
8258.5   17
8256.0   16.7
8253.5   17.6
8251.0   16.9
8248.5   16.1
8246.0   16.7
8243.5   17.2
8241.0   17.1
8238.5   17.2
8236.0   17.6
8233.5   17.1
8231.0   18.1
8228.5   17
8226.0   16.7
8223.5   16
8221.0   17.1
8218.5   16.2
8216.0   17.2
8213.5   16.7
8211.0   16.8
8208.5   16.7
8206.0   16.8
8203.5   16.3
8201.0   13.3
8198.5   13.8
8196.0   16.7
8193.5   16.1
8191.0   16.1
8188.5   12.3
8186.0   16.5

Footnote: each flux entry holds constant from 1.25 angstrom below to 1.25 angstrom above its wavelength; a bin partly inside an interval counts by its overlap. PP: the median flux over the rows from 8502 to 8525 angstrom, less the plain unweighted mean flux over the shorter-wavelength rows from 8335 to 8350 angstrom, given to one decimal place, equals -1.4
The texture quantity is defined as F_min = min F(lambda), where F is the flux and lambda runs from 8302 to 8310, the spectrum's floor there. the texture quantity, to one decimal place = 16.1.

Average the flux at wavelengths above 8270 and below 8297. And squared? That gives 293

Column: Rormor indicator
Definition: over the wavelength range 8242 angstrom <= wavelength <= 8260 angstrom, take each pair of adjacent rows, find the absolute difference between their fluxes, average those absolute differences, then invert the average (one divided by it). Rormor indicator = 1.6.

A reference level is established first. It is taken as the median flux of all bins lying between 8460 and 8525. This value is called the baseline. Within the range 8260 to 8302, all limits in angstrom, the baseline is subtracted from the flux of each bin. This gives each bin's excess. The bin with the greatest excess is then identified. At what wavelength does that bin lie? 8293.5 angstrom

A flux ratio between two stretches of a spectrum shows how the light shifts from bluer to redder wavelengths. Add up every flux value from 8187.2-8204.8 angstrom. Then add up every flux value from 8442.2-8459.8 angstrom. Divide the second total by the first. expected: 1.10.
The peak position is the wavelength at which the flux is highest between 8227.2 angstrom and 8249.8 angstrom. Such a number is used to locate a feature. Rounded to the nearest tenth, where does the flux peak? 8231.0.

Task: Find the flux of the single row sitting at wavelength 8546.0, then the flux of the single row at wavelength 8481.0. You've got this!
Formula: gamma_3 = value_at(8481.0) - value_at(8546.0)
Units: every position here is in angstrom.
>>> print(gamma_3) 3.8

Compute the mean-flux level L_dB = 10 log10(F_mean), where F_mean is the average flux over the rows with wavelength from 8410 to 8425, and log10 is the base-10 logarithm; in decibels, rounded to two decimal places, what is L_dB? 12.31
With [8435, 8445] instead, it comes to 11.89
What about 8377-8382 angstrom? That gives 12.19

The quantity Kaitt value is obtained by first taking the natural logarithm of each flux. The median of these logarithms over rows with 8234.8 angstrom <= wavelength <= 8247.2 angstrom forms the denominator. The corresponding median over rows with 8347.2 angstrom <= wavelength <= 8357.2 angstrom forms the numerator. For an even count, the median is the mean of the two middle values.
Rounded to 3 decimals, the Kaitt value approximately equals 0.994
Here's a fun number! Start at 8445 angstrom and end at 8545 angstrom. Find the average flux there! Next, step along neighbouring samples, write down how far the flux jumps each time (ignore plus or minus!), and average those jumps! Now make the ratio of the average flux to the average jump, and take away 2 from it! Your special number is 22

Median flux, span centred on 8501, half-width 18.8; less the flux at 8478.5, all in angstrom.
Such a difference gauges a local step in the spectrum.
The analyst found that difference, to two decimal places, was -0.10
